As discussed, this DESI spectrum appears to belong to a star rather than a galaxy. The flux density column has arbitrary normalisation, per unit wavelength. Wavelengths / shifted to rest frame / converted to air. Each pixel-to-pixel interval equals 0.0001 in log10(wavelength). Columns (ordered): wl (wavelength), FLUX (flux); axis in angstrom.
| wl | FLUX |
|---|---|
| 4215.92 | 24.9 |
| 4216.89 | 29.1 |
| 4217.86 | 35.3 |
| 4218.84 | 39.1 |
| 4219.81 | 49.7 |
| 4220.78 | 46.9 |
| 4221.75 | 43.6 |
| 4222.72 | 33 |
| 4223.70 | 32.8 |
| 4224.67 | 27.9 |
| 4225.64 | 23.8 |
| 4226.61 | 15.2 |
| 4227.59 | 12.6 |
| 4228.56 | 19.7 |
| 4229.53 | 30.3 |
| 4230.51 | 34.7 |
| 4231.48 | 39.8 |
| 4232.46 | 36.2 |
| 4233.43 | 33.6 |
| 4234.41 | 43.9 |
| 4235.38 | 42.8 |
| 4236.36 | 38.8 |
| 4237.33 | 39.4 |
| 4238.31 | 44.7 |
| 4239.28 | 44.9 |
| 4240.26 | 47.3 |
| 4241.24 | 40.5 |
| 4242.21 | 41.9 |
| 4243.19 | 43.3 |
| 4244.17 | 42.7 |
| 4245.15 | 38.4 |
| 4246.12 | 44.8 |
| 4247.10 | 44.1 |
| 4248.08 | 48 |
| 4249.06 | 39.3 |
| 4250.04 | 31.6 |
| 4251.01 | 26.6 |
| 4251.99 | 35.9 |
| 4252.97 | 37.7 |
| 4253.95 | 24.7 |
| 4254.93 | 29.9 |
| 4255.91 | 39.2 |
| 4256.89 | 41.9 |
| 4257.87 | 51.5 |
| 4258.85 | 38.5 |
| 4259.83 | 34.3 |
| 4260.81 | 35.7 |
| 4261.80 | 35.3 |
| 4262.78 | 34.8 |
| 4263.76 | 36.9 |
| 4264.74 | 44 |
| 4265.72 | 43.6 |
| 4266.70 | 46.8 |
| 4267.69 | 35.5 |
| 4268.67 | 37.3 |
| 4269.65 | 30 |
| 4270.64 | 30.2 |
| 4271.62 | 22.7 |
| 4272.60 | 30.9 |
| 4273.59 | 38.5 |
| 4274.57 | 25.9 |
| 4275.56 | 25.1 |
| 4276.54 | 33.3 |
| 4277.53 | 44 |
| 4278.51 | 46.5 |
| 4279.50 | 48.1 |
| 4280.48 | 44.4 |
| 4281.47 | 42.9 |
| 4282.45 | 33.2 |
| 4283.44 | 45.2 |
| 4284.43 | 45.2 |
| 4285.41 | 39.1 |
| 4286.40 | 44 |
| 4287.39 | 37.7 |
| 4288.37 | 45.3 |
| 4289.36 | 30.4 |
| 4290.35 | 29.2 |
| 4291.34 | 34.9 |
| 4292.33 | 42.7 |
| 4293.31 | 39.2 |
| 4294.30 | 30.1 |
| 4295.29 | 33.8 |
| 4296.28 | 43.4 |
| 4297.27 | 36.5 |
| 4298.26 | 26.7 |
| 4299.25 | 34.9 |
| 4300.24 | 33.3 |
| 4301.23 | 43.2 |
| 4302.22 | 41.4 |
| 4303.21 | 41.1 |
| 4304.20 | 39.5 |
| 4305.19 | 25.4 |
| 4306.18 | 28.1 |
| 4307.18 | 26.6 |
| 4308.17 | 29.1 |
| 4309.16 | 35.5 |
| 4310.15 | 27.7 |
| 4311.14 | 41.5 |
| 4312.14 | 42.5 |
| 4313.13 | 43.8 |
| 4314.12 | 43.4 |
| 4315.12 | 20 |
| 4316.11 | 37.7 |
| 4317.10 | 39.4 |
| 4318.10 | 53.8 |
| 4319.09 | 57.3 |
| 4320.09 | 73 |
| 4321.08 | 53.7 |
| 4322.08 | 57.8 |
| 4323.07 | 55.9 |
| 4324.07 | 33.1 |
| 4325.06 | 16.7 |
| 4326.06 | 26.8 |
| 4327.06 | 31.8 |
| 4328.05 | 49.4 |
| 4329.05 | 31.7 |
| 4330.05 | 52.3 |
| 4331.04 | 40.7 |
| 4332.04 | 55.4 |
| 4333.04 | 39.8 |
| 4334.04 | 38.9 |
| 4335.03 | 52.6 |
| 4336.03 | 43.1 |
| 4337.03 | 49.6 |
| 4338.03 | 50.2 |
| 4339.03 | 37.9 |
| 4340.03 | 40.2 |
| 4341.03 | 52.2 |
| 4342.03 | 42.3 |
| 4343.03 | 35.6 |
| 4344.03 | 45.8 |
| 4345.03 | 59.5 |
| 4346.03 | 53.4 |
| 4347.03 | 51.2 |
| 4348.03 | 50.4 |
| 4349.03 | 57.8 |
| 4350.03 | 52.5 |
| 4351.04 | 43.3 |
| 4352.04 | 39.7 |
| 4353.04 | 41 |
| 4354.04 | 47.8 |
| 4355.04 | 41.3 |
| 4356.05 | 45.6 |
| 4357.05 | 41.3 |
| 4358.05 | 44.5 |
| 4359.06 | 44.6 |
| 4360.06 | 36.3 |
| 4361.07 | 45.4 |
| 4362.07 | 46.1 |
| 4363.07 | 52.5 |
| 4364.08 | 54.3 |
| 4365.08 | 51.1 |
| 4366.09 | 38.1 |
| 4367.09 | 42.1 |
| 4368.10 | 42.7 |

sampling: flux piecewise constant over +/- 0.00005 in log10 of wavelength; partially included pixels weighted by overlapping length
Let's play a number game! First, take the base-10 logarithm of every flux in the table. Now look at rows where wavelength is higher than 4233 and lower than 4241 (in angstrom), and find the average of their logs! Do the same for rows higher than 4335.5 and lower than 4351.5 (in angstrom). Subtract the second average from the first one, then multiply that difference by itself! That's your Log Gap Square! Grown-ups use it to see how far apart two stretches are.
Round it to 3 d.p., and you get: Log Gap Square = 0.003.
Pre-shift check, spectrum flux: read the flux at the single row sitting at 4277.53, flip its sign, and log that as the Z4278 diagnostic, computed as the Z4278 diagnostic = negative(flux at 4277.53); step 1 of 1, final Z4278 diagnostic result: -44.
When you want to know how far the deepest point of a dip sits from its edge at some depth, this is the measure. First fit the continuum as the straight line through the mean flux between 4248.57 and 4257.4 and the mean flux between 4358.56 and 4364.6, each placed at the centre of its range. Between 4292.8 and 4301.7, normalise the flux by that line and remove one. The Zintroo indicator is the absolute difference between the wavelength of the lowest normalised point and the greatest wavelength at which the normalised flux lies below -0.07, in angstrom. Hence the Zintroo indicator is 2.0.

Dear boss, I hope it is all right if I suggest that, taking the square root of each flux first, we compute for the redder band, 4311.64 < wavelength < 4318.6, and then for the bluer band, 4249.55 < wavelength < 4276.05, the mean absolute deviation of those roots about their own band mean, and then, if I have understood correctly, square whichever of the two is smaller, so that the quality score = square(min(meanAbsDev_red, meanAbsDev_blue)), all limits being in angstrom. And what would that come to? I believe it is 0.217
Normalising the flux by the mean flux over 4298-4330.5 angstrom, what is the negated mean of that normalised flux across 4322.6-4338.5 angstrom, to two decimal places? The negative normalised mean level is -1.06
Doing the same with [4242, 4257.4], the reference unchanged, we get -0.97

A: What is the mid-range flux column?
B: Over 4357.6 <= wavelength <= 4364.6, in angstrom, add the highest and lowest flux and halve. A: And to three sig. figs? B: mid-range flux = 45.3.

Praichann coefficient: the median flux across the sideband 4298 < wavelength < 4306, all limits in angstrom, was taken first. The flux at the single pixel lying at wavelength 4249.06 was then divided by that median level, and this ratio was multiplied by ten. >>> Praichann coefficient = 10.6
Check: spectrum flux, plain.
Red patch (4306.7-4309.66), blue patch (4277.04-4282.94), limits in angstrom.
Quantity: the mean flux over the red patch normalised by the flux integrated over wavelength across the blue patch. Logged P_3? 0.12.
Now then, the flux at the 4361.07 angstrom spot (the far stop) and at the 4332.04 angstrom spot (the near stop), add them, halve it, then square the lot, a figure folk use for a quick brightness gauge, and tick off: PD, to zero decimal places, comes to 2540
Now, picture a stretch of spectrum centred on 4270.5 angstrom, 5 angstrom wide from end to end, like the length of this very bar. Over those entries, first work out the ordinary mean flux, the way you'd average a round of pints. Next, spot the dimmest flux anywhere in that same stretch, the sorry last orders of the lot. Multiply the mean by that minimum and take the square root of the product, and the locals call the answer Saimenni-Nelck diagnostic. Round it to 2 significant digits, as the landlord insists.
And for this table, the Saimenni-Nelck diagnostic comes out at 26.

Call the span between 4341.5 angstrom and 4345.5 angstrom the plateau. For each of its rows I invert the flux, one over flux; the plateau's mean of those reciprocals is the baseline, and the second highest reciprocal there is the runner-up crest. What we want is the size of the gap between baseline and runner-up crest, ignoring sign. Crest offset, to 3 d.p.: 0.001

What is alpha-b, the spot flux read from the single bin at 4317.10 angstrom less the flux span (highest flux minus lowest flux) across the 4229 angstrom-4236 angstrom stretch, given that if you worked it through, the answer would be 26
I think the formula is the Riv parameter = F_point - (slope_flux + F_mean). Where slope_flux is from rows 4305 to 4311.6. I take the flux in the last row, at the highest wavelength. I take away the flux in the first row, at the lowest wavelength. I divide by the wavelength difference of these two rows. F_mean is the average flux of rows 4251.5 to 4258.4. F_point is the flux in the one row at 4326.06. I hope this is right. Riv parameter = -13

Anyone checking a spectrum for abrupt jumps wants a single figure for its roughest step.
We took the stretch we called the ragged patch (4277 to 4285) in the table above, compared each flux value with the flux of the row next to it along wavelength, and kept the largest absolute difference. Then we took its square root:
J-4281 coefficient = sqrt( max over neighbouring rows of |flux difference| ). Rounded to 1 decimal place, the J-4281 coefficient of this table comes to 3.5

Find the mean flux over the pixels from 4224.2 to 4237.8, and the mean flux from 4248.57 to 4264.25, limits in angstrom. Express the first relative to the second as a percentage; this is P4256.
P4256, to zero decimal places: 87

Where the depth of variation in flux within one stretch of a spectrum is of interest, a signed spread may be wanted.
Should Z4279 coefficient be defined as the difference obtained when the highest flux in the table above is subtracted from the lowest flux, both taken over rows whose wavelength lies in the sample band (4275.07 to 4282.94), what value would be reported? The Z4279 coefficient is -23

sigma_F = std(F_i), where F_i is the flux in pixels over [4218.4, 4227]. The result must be 11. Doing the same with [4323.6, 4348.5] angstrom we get 10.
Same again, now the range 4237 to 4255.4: 7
